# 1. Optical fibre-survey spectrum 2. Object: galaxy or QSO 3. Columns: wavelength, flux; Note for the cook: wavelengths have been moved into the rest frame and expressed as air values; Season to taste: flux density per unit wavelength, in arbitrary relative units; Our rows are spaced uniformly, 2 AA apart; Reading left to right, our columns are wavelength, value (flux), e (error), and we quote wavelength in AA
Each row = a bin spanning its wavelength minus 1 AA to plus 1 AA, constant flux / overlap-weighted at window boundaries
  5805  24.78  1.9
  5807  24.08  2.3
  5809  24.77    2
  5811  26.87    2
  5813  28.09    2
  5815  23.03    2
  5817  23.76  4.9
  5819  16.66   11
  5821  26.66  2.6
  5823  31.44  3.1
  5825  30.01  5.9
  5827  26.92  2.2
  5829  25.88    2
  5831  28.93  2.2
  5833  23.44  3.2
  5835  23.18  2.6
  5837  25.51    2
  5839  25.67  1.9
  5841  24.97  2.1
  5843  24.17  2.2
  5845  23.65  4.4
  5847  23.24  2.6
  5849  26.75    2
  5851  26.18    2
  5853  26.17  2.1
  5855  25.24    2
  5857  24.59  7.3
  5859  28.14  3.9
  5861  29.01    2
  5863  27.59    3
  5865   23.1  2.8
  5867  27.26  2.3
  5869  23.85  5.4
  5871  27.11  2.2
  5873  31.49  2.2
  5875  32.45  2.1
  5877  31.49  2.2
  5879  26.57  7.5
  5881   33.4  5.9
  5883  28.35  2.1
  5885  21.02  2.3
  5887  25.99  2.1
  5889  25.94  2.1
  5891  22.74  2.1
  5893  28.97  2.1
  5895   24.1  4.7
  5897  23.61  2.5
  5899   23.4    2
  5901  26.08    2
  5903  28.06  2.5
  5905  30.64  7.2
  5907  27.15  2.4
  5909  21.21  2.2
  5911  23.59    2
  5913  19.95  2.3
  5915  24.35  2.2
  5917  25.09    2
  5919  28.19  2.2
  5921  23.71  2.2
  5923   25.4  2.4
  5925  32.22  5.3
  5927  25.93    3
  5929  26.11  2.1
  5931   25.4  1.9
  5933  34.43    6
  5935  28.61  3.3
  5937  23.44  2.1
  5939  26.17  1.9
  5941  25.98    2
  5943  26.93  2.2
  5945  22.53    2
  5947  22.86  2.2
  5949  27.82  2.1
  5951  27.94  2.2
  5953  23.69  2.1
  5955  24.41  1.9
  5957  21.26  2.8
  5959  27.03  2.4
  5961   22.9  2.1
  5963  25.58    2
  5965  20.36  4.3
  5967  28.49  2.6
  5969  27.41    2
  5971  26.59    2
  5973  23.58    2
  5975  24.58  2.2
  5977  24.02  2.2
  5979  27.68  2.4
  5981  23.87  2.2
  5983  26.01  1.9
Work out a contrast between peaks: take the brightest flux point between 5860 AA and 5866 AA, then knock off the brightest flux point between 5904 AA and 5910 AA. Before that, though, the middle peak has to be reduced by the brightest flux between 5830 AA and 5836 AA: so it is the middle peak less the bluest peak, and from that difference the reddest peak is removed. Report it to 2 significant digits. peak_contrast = -31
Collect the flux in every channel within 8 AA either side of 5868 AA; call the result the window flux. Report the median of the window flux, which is 27.4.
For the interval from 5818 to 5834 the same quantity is 26.8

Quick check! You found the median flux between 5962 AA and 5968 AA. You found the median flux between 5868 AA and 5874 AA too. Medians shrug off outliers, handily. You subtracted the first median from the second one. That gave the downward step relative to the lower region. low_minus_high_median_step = 1.5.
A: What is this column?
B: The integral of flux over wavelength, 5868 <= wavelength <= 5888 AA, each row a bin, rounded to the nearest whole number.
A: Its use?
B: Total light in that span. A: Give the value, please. 563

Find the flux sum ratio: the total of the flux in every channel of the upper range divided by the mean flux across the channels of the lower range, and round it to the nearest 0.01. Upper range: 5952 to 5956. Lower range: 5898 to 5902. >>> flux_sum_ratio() 1.94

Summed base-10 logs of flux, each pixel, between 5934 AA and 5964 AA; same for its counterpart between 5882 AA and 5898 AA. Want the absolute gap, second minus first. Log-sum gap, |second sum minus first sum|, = 10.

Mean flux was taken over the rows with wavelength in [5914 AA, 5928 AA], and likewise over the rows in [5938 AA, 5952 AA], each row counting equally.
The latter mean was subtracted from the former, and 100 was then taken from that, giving -99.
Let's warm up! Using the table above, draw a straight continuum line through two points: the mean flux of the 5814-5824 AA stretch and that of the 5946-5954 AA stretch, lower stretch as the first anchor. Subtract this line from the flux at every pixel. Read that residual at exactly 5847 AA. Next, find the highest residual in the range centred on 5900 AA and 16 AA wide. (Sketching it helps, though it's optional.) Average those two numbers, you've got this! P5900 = 2.1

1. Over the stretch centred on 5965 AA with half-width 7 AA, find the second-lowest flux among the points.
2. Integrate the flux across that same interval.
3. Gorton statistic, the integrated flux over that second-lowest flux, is 15.6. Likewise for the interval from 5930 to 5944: 15.0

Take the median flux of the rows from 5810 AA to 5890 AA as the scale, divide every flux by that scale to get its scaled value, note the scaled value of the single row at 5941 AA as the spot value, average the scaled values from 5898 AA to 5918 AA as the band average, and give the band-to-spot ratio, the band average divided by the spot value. 0.96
